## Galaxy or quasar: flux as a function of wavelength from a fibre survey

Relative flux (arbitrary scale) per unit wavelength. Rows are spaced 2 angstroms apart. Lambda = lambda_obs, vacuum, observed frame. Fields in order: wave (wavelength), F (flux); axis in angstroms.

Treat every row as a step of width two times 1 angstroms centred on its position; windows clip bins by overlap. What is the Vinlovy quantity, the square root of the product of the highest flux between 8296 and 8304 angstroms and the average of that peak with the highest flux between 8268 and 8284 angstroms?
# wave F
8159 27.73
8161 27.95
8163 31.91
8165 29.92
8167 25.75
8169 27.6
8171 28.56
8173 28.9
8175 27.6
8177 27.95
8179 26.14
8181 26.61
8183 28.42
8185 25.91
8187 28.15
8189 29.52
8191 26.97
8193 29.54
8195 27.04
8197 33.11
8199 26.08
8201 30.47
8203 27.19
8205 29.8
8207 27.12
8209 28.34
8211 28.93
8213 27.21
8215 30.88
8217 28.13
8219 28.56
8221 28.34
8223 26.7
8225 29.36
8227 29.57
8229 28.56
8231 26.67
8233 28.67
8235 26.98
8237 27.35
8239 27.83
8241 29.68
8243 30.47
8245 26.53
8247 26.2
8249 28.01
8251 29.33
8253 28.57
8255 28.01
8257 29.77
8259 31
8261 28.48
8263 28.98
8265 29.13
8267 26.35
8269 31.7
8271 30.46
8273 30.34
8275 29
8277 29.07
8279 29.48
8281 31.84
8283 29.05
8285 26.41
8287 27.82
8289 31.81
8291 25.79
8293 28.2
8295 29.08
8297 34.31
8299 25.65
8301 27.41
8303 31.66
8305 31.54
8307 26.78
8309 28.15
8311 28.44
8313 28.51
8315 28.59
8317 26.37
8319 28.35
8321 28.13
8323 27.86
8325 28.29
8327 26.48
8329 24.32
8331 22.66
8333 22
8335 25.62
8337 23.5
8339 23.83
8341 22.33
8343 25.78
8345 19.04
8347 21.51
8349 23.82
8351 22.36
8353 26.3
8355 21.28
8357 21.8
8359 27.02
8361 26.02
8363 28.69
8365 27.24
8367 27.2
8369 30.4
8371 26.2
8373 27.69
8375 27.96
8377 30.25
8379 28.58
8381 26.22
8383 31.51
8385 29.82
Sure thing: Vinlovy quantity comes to 33.7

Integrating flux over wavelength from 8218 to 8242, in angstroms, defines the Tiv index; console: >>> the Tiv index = 677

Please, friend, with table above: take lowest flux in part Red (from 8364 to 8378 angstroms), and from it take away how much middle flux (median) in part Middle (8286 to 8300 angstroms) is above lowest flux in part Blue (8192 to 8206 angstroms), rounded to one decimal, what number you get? 24.1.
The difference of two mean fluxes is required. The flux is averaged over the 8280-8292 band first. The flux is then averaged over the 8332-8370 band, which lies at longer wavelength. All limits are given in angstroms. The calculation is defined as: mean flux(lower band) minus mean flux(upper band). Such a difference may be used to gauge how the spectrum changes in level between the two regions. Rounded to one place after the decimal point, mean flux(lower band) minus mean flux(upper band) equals 4.3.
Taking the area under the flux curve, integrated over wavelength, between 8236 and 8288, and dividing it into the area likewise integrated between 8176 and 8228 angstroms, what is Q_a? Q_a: 0.98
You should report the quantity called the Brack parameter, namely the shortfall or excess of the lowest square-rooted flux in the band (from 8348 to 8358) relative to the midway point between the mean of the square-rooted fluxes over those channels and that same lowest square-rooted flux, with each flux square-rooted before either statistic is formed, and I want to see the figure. -0.10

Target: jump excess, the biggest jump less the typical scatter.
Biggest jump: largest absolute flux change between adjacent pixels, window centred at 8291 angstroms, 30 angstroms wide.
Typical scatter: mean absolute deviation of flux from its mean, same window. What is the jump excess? 6.7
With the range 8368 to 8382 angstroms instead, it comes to 2.9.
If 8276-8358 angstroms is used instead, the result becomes 6.0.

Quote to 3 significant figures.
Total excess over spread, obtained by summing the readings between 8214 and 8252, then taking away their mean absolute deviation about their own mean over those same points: 537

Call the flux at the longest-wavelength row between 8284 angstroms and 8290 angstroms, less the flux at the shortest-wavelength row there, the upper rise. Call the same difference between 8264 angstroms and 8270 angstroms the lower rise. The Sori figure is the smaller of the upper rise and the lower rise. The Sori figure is 3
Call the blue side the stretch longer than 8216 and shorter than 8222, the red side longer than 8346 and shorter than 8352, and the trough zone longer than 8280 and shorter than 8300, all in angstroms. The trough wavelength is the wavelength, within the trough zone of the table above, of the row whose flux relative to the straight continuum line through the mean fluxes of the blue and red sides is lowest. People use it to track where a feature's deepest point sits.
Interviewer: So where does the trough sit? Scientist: 8291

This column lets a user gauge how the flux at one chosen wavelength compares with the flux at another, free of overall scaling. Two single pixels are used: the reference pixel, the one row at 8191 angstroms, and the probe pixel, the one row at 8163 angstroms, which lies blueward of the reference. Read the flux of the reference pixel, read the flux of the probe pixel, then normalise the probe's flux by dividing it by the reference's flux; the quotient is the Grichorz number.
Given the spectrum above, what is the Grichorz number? 1.18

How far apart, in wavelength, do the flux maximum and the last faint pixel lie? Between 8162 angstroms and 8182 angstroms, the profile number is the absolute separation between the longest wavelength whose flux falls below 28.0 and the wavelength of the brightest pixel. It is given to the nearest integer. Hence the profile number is 18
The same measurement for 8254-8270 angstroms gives 2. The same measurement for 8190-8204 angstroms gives 6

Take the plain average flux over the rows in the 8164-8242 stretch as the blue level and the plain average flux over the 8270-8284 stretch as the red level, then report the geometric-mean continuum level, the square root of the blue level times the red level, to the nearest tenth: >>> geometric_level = 29.0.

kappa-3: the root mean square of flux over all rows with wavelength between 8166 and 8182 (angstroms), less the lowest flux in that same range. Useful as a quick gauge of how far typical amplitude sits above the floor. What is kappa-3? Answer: 1.7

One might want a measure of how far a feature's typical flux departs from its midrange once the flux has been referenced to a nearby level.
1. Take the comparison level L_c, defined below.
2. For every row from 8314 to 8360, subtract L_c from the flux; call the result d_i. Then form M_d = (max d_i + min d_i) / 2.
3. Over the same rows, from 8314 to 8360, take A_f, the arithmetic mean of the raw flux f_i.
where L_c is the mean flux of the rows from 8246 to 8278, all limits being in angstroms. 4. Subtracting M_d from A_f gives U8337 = 29.9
